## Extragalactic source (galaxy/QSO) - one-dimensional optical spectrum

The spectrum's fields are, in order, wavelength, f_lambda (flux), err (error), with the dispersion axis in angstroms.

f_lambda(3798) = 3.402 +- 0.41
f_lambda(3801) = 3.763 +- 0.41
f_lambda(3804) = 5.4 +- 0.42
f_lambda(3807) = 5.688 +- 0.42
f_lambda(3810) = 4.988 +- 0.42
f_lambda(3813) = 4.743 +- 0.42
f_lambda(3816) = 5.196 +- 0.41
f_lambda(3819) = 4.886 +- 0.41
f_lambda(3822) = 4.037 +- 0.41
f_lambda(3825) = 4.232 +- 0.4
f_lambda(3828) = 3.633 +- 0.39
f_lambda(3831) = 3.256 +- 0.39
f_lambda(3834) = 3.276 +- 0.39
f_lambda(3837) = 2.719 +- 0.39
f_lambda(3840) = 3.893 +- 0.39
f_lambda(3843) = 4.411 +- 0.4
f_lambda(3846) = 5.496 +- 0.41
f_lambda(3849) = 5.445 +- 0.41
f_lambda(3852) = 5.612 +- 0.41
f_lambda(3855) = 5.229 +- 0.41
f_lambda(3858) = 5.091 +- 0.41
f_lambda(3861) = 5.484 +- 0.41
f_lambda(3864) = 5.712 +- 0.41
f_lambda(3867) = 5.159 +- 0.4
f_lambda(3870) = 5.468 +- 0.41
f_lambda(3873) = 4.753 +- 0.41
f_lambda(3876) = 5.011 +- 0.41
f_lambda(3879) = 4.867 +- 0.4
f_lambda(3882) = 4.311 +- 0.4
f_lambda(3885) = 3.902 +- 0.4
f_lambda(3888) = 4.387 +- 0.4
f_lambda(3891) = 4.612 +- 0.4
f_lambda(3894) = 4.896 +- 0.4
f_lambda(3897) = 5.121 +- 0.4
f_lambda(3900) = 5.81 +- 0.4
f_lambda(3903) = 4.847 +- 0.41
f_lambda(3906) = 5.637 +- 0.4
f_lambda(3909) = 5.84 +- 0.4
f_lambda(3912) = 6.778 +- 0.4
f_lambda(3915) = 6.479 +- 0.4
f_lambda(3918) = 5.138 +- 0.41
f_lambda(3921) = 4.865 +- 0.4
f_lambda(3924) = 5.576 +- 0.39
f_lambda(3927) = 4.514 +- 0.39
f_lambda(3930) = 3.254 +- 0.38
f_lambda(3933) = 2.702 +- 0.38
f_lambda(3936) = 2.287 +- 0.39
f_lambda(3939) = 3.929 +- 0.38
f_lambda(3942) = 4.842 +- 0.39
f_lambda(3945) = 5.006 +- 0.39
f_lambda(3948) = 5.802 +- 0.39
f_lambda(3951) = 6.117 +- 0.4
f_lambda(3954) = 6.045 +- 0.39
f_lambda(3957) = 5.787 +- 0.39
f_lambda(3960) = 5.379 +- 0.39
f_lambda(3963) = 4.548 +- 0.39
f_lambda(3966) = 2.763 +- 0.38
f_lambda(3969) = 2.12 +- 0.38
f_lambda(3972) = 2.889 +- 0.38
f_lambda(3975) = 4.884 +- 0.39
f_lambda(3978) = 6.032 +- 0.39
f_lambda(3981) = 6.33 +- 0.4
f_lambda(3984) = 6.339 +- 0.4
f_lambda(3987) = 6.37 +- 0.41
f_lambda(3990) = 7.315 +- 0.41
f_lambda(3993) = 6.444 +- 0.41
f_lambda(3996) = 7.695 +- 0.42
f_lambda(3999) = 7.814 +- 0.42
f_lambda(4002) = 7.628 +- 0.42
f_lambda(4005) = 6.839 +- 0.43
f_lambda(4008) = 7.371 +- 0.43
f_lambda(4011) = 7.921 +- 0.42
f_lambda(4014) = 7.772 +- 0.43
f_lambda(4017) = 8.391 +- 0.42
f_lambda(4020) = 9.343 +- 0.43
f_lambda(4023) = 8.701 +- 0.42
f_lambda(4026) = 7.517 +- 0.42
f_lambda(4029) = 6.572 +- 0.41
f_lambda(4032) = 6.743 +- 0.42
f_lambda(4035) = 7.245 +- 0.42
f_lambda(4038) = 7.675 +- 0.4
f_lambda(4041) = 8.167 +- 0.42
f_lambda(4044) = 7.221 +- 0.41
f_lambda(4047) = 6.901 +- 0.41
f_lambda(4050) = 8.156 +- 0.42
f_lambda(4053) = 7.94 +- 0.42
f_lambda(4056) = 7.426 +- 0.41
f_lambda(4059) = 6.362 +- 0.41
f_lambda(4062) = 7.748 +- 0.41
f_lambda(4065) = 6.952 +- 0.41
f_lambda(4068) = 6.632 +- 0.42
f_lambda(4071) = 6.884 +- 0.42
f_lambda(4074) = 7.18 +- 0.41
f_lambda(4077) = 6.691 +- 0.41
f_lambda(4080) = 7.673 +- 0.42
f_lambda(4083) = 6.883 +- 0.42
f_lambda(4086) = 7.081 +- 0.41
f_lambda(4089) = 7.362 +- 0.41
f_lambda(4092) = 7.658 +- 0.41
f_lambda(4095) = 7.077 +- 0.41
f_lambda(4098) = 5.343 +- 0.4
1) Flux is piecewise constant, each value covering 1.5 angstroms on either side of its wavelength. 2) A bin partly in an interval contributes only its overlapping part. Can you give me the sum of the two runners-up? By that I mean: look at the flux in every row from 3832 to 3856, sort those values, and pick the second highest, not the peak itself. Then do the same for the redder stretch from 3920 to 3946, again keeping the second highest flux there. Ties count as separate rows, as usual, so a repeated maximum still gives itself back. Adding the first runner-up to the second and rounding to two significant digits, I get 11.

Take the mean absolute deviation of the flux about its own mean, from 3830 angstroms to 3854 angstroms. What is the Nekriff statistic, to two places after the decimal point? 0.98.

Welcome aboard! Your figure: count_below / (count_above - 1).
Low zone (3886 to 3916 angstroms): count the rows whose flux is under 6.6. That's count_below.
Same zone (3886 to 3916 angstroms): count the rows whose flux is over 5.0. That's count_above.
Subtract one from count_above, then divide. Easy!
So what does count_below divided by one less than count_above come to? 1.8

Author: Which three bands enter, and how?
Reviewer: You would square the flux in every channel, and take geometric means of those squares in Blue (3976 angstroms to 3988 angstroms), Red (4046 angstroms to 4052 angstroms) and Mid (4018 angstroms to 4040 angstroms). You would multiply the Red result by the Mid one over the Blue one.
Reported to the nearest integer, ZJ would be 83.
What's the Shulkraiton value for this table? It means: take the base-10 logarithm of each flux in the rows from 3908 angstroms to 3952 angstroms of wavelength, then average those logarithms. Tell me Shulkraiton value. 0.67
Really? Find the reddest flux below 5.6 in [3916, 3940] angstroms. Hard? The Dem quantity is 3939 angstroms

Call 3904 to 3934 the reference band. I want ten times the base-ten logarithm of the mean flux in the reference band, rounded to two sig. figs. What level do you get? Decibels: 7.1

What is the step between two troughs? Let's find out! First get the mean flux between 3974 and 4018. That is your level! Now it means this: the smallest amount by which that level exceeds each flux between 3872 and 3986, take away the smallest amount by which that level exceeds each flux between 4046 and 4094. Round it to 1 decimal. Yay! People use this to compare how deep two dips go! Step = 1.4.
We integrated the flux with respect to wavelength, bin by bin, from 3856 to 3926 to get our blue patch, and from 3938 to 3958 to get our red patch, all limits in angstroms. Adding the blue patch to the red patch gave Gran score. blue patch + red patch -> 472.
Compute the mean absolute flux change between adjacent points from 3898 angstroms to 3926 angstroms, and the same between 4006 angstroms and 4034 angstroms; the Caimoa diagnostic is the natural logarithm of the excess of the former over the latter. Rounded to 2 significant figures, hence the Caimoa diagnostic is -3.3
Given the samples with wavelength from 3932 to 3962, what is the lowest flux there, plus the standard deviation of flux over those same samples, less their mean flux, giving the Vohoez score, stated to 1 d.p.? -1.2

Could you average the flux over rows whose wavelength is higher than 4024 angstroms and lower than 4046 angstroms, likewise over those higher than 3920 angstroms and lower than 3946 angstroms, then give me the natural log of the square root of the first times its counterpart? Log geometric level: 1.70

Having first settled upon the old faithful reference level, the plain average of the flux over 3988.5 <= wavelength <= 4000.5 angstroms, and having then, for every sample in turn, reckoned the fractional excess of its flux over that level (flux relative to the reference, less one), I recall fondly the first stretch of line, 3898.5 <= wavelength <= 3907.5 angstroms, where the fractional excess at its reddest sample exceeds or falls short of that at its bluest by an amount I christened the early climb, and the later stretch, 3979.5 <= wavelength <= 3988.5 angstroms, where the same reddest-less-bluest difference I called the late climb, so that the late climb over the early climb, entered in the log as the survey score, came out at -0.2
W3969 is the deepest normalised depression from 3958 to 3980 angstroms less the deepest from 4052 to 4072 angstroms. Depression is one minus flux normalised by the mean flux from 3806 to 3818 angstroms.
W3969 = 0.8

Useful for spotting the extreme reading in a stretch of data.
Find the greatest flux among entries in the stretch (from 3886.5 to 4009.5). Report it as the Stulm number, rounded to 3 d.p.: 7.814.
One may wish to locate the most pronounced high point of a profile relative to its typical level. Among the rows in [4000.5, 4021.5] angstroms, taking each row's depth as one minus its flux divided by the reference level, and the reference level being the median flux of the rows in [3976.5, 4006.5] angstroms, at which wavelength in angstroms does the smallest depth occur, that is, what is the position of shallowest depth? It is 4020 angstroms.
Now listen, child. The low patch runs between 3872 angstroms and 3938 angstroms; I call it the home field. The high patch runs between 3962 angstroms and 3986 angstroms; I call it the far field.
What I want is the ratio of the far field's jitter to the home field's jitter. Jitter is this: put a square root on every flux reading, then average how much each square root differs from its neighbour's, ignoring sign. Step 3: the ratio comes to 1.9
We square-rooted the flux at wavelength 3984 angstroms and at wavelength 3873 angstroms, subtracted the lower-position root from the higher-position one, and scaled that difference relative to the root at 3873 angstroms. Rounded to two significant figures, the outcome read 0.15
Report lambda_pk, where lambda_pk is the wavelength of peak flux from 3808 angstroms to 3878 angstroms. 3864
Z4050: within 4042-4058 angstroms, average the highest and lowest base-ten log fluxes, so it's 0.88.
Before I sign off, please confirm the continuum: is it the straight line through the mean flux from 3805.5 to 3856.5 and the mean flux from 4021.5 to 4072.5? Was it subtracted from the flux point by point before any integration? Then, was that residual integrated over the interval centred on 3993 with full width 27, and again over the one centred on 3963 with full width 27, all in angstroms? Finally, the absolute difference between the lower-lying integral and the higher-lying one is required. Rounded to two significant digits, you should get 56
